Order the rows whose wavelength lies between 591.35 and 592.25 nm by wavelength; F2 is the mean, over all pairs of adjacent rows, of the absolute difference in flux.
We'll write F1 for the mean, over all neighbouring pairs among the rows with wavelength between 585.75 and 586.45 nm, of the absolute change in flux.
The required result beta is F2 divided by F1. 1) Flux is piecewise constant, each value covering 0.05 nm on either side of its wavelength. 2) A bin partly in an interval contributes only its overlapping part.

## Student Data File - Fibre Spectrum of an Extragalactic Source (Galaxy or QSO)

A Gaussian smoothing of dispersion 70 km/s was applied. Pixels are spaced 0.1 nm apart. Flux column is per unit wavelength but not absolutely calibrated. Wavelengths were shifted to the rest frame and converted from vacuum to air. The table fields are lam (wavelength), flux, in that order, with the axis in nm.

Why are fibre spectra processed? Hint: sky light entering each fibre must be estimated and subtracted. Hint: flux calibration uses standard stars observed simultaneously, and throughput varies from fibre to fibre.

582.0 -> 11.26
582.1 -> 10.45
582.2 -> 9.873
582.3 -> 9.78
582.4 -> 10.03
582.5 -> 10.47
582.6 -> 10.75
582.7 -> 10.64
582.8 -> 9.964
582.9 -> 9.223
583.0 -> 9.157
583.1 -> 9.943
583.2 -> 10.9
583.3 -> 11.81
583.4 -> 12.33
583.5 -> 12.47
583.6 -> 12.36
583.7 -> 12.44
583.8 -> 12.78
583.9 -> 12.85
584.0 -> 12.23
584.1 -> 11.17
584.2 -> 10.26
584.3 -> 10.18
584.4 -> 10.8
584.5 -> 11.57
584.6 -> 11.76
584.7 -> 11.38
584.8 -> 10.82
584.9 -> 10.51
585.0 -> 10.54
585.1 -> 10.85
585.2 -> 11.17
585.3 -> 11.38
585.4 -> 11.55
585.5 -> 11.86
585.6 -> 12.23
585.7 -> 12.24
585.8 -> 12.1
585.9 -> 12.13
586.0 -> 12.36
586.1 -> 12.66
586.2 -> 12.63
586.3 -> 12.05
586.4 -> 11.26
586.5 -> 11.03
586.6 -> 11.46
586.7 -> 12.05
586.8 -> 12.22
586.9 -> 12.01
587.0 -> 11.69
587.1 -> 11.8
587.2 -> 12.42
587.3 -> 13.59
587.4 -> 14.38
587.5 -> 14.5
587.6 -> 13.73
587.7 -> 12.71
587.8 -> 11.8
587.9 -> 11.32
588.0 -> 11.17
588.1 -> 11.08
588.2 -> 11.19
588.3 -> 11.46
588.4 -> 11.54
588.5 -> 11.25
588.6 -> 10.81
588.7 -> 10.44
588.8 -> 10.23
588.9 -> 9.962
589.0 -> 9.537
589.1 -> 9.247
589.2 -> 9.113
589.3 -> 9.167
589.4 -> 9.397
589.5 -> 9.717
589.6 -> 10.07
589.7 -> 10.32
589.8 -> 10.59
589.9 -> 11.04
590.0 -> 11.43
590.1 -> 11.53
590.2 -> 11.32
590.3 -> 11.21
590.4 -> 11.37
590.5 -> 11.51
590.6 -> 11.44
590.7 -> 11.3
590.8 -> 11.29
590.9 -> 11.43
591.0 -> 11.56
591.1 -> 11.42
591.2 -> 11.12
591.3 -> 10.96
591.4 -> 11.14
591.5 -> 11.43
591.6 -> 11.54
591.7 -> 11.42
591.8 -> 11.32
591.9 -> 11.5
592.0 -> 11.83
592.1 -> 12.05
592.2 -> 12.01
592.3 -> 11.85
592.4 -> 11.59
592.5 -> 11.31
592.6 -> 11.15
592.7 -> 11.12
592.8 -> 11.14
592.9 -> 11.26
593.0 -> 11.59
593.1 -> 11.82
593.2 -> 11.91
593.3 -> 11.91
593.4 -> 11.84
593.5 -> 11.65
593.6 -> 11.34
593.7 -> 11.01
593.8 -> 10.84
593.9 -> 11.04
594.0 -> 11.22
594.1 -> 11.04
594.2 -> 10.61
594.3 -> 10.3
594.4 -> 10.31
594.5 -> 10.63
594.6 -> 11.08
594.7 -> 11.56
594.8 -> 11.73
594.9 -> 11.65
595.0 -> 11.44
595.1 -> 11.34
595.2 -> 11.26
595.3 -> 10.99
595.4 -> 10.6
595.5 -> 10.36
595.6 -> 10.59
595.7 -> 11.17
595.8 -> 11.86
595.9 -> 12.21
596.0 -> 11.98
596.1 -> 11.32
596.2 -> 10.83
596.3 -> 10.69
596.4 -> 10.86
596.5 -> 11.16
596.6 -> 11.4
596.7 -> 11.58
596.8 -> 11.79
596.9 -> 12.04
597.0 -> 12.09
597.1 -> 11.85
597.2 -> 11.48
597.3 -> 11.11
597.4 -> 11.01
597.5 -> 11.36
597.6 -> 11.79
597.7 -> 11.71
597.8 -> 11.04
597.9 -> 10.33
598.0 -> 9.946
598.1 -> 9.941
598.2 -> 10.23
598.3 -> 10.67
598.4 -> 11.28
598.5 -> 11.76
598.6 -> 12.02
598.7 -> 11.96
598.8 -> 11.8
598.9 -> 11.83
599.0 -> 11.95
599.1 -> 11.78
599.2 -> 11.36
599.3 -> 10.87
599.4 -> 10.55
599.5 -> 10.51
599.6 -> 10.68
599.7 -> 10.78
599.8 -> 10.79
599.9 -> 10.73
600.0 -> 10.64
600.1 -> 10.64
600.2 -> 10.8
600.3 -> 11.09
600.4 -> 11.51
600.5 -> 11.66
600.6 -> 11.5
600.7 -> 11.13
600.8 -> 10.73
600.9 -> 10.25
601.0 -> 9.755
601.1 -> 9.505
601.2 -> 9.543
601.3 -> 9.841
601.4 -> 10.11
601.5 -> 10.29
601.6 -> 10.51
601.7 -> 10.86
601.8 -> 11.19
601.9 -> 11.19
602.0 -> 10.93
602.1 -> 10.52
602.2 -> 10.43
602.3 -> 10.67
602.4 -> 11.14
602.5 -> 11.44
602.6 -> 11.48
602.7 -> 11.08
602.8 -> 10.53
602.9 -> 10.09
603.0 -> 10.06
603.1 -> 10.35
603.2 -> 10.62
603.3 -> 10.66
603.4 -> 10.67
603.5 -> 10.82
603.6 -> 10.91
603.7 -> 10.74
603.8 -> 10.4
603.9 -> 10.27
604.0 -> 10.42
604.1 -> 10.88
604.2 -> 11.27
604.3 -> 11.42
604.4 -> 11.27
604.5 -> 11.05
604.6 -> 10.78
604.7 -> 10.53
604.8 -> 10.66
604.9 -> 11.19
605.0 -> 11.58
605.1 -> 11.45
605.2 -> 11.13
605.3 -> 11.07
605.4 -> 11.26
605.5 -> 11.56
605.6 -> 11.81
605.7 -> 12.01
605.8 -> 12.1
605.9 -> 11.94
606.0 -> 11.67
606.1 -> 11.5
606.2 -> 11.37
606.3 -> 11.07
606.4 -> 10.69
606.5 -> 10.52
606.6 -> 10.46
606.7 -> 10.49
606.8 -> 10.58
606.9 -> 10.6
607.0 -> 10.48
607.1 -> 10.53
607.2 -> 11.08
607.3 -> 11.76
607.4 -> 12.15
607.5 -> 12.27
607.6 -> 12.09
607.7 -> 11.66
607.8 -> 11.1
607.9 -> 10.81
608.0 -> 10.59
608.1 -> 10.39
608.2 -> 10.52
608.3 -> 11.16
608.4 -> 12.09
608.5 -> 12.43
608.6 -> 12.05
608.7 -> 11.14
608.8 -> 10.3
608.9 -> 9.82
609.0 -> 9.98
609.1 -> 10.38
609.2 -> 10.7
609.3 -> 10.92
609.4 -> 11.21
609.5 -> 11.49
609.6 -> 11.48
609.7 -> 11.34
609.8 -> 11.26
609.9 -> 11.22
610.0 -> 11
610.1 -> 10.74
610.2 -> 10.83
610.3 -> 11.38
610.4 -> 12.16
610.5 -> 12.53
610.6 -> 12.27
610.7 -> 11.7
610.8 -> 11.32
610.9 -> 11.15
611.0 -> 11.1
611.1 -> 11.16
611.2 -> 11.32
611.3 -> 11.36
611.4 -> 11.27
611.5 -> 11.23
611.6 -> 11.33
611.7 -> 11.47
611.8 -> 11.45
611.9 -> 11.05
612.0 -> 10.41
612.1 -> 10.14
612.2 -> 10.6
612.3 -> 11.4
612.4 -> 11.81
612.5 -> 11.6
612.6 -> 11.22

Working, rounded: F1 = 0.33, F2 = 0.17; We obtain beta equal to 0.53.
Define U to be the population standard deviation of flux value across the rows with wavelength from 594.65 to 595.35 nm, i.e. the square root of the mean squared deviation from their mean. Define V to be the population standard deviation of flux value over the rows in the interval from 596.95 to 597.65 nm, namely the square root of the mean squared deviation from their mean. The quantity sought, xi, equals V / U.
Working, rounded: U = 0.2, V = 0.37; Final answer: 1.6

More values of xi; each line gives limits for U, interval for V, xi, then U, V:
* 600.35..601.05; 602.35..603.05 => 0.8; 0.7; 0.56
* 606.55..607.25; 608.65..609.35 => 2.2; 0.2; 0.45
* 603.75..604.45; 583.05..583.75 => 2.0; 0.4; 0.90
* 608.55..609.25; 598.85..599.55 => 0.8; 0.7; 0.57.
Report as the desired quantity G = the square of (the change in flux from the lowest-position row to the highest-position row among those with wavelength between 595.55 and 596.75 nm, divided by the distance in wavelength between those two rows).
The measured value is 0.8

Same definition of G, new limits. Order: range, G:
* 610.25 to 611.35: 0.0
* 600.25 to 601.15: 3.9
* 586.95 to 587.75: 2.1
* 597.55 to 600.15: 0.2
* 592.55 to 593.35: 1.2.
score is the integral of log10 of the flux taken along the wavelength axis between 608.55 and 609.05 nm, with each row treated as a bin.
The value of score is 0.513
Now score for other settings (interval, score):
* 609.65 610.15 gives 0.523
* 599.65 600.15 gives 0.515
